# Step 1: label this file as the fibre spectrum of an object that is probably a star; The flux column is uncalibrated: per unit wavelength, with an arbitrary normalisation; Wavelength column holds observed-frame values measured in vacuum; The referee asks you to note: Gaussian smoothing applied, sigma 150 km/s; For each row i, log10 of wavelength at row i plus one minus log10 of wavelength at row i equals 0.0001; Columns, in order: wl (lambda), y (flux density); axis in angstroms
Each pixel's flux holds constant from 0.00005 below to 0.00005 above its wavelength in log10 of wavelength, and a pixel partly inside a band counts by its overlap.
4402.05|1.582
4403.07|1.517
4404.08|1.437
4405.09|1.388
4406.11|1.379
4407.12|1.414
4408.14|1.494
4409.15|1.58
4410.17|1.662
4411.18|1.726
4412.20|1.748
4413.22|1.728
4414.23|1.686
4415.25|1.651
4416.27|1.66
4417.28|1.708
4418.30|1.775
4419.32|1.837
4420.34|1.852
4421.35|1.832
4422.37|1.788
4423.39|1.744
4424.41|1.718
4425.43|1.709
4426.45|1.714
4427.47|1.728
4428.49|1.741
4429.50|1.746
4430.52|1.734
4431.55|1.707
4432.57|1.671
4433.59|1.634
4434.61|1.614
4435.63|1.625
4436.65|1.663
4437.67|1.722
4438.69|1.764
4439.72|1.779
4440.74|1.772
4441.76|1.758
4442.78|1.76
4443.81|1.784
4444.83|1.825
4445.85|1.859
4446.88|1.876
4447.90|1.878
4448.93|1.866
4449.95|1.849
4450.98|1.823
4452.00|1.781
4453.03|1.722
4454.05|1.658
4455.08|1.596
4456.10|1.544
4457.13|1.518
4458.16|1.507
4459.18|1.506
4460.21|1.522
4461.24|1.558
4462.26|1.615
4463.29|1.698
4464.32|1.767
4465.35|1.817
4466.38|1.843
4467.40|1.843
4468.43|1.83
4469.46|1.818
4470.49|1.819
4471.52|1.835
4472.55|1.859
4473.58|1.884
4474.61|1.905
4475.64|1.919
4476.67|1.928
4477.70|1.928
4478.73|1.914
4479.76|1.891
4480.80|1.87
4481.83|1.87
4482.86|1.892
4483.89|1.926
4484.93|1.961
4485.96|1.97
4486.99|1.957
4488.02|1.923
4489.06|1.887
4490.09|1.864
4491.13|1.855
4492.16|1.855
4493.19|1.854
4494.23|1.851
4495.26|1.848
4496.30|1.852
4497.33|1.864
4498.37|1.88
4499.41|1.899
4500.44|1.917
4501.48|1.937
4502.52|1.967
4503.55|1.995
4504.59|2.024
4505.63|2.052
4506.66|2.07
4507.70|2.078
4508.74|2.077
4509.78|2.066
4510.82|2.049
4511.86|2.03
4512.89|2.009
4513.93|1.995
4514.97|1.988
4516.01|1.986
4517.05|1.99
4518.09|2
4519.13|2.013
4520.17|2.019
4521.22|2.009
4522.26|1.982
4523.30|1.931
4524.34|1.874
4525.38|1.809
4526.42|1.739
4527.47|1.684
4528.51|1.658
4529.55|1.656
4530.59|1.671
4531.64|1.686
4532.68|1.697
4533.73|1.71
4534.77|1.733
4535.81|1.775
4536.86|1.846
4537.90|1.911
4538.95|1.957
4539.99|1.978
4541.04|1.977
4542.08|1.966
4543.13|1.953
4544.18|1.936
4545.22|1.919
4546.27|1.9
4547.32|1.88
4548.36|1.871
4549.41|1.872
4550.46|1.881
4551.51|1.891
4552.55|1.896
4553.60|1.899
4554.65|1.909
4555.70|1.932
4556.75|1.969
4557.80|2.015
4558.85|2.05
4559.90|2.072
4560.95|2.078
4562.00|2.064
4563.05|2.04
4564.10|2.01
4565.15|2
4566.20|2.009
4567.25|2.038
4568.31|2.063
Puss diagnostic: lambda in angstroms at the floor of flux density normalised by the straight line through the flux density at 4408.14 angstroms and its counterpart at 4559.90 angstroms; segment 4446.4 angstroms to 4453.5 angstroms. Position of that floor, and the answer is 4453.03 angstroms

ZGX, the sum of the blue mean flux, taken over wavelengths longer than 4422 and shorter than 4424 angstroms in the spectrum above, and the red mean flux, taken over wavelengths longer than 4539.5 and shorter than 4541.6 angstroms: 3.74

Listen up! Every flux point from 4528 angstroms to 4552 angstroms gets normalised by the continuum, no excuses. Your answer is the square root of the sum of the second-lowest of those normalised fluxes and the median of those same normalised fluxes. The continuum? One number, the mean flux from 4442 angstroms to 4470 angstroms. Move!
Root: 1.43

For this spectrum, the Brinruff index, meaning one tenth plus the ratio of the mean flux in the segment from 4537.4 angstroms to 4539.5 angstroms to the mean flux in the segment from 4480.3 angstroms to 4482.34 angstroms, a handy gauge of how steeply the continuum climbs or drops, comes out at 1.13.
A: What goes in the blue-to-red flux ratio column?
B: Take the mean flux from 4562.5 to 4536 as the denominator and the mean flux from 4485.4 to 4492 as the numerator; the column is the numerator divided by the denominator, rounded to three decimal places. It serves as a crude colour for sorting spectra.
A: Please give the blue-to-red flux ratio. 0.982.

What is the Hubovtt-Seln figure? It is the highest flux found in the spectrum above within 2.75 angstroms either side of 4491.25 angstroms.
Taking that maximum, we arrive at 1.887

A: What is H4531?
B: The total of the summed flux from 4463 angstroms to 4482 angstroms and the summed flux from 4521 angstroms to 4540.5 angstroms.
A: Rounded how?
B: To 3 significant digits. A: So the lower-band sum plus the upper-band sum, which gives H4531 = 69.5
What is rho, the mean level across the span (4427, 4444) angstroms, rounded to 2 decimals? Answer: 1.72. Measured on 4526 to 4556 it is 1.84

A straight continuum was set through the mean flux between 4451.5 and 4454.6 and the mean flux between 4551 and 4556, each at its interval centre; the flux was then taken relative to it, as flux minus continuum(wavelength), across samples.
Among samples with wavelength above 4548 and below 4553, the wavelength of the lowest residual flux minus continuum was 4549.41 angstroms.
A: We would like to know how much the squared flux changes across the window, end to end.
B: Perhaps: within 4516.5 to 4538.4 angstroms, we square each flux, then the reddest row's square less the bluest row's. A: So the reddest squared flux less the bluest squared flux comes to -0.3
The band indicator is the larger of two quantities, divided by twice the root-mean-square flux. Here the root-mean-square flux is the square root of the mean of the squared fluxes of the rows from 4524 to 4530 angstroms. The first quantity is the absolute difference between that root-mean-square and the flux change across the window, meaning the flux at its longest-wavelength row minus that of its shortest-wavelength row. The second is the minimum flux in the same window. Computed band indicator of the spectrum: 0.563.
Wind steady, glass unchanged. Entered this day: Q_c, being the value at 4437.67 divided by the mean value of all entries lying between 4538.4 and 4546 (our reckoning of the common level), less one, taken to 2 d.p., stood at -0.12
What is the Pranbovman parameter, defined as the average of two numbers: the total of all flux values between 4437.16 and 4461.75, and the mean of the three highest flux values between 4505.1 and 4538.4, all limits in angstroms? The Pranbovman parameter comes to 21.7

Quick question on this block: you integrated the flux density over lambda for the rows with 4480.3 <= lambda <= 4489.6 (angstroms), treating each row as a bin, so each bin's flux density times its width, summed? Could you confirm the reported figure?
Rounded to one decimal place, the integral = 17.8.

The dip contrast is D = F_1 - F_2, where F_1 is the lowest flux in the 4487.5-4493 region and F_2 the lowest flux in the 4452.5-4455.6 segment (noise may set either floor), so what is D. 0.26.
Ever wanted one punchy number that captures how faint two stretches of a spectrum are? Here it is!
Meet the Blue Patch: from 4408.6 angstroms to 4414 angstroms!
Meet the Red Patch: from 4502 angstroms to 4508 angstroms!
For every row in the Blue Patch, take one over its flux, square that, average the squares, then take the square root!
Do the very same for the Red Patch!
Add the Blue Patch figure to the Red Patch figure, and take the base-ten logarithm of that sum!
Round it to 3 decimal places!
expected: 0.036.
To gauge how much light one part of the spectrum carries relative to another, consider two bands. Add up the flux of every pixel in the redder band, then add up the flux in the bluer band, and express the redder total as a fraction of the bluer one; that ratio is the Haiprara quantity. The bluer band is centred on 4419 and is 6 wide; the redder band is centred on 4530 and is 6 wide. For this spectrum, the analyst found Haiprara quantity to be 0.94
